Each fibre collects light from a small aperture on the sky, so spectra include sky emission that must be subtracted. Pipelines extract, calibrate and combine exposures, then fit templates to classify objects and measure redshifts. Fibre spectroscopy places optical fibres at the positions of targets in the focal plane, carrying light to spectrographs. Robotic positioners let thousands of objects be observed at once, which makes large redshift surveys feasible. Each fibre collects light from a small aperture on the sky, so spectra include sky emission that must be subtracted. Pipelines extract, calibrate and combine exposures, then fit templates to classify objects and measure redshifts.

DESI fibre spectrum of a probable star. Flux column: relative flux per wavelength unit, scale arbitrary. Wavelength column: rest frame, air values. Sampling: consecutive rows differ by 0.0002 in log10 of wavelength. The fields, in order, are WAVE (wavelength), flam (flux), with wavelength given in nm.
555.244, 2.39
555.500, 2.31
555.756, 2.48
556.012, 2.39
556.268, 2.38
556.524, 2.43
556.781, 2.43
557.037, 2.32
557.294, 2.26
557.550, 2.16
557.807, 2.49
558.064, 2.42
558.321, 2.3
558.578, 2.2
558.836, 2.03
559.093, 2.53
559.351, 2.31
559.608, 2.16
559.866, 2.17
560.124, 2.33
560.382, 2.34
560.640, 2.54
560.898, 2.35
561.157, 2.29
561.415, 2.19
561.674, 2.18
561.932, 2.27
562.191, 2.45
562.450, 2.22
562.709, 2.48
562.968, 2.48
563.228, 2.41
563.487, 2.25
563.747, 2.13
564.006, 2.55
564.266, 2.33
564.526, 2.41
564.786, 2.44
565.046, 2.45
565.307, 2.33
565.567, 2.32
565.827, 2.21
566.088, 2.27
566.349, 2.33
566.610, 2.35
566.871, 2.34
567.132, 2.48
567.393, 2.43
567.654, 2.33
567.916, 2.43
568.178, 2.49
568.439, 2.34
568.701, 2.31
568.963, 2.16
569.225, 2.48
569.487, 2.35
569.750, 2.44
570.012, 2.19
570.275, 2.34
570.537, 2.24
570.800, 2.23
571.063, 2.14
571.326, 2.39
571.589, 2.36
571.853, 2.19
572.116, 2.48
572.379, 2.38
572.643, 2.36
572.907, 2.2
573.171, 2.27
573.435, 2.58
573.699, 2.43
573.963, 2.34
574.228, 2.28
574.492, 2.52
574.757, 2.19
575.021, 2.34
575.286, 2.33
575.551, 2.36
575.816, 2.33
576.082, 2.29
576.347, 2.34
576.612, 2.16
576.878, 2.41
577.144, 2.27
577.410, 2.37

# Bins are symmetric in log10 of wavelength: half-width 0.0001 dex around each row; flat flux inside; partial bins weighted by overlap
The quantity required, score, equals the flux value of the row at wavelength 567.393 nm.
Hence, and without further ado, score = 2.43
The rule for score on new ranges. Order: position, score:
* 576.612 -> 2.16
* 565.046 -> 2.45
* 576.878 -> 2.41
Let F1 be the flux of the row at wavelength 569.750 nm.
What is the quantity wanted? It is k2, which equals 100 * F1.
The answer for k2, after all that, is 244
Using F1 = 2.44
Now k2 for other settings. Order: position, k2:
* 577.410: 237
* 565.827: 221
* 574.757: 219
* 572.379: 238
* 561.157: 229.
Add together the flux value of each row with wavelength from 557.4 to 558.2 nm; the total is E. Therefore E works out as 7.1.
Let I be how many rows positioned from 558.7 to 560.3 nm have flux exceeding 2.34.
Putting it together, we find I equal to 1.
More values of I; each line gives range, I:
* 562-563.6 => 4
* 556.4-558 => 3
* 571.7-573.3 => 3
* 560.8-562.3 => 2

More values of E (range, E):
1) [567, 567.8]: 7.2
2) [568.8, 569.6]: 7.0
